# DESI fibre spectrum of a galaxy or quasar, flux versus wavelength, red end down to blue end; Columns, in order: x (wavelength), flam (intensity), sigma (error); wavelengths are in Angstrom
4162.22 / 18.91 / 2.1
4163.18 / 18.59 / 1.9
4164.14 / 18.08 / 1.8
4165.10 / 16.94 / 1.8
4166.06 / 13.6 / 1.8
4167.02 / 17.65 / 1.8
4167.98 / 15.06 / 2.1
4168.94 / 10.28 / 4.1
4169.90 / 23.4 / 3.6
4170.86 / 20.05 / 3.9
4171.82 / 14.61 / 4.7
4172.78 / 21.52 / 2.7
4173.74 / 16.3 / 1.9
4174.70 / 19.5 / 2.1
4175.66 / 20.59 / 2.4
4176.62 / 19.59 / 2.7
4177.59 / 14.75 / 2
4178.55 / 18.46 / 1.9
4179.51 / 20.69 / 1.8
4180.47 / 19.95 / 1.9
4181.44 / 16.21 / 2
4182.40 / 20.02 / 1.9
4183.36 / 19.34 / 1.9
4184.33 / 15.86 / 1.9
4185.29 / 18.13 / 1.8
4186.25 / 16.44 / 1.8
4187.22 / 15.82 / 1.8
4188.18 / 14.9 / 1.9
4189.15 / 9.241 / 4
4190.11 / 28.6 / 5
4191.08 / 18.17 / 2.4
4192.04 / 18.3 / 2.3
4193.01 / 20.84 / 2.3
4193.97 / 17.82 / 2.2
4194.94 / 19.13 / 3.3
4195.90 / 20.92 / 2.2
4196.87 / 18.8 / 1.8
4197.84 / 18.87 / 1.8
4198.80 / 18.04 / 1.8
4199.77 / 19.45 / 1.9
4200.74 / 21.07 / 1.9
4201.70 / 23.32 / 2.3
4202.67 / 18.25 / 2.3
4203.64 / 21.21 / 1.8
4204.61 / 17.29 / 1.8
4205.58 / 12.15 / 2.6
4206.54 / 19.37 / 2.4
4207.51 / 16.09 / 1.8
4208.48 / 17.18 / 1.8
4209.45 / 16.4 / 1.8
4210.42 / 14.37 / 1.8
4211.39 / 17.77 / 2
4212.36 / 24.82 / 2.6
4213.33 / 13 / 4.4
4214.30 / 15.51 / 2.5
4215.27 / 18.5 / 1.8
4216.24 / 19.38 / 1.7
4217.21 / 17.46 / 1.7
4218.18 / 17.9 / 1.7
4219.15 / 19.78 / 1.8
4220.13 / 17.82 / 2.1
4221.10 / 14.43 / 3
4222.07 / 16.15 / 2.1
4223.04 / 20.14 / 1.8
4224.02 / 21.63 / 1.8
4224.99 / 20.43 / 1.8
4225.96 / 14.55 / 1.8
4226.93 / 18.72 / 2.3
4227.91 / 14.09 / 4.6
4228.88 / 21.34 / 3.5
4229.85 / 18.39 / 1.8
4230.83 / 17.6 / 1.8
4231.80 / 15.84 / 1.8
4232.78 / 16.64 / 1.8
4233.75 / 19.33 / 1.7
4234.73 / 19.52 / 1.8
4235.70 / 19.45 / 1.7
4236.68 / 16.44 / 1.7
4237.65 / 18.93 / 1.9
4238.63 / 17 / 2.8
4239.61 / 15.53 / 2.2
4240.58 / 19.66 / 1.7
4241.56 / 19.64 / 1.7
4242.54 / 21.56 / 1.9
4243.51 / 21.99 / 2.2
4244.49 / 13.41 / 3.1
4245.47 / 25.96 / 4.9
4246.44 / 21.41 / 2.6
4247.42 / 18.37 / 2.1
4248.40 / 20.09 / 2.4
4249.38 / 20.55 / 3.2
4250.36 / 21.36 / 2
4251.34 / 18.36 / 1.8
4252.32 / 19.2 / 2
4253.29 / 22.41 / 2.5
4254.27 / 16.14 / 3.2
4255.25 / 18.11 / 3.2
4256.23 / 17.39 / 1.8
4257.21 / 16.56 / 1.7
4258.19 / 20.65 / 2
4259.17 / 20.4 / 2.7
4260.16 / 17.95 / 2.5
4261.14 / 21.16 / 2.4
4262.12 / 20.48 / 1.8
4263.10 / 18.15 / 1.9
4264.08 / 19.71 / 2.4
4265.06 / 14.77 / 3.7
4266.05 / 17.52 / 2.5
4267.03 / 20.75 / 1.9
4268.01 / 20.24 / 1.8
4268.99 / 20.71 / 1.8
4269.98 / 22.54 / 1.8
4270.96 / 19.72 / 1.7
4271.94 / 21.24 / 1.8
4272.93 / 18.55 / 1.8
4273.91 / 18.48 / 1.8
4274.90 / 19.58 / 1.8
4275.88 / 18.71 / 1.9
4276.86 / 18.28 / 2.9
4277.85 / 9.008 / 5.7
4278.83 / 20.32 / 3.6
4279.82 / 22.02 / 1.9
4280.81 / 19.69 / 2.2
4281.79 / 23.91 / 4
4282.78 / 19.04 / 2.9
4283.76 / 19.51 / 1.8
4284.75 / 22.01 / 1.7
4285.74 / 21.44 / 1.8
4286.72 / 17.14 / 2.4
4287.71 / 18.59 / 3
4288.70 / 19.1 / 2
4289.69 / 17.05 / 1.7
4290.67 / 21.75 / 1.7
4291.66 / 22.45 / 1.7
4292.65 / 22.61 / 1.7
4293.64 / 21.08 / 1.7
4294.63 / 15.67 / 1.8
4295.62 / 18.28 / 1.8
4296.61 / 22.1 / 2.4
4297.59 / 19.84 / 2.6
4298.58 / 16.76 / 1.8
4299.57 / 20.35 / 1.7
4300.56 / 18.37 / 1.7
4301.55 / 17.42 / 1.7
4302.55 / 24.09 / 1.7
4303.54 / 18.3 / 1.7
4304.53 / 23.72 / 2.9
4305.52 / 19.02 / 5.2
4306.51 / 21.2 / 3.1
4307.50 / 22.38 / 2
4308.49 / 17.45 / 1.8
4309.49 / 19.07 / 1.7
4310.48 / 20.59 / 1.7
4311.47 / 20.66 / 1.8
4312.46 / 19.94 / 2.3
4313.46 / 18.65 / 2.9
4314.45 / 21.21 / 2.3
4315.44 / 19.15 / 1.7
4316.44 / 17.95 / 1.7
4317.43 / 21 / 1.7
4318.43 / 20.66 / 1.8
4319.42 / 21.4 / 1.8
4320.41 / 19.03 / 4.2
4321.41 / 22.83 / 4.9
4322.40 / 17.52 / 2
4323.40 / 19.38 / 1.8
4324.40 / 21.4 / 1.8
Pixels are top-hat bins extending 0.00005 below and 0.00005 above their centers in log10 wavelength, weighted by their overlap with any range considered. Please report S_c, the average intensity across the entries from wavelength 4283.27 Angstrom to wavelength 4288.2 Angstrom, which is 19.7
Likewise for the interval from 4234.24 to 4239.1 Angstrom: 18.3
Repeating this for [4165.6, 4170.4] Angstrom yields 16.0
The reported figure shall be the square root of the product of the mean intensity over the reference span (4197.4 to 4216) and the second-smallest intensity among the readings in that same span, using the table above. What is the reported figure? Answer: 15.3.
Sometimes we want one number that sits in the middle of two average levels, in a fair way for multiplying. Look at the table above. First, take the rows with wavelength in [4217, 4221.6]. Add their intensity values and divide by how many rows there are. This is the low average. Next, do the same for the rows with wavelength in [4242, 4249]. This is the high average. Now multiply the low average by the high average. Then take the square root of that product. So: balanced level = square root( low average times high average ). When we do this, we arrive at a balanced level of 18.9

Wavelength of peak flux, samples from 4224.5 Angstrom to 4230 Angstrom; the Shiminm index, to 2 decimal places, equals 4228.88 Angstrom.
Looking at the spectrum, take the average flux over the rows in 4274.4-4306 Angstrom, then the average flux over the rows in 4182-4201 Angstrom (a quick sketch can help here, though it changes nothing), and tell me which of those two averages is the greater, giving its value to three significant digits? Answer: 19.6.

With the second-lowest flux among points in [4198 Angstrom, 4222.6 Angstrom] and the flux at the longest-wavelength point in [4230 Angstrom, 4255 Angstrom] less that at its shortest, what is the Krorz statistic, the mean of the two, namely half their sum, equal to 6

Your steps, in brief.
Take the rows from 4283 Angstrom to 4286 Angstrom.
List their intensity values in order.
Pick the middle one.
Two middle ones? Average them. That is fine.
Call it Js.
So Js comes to 21.4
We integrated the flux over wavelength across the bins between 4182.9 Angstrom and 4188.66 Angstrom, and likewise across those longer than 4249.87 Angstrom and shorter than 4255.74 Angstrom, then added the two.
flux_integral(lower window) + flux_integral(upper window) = 210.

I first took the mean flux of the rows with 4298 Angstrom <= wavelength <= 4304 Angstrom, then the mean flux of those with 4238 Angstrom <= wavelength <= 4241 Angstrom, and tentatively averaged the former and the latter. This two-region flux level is 18.3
